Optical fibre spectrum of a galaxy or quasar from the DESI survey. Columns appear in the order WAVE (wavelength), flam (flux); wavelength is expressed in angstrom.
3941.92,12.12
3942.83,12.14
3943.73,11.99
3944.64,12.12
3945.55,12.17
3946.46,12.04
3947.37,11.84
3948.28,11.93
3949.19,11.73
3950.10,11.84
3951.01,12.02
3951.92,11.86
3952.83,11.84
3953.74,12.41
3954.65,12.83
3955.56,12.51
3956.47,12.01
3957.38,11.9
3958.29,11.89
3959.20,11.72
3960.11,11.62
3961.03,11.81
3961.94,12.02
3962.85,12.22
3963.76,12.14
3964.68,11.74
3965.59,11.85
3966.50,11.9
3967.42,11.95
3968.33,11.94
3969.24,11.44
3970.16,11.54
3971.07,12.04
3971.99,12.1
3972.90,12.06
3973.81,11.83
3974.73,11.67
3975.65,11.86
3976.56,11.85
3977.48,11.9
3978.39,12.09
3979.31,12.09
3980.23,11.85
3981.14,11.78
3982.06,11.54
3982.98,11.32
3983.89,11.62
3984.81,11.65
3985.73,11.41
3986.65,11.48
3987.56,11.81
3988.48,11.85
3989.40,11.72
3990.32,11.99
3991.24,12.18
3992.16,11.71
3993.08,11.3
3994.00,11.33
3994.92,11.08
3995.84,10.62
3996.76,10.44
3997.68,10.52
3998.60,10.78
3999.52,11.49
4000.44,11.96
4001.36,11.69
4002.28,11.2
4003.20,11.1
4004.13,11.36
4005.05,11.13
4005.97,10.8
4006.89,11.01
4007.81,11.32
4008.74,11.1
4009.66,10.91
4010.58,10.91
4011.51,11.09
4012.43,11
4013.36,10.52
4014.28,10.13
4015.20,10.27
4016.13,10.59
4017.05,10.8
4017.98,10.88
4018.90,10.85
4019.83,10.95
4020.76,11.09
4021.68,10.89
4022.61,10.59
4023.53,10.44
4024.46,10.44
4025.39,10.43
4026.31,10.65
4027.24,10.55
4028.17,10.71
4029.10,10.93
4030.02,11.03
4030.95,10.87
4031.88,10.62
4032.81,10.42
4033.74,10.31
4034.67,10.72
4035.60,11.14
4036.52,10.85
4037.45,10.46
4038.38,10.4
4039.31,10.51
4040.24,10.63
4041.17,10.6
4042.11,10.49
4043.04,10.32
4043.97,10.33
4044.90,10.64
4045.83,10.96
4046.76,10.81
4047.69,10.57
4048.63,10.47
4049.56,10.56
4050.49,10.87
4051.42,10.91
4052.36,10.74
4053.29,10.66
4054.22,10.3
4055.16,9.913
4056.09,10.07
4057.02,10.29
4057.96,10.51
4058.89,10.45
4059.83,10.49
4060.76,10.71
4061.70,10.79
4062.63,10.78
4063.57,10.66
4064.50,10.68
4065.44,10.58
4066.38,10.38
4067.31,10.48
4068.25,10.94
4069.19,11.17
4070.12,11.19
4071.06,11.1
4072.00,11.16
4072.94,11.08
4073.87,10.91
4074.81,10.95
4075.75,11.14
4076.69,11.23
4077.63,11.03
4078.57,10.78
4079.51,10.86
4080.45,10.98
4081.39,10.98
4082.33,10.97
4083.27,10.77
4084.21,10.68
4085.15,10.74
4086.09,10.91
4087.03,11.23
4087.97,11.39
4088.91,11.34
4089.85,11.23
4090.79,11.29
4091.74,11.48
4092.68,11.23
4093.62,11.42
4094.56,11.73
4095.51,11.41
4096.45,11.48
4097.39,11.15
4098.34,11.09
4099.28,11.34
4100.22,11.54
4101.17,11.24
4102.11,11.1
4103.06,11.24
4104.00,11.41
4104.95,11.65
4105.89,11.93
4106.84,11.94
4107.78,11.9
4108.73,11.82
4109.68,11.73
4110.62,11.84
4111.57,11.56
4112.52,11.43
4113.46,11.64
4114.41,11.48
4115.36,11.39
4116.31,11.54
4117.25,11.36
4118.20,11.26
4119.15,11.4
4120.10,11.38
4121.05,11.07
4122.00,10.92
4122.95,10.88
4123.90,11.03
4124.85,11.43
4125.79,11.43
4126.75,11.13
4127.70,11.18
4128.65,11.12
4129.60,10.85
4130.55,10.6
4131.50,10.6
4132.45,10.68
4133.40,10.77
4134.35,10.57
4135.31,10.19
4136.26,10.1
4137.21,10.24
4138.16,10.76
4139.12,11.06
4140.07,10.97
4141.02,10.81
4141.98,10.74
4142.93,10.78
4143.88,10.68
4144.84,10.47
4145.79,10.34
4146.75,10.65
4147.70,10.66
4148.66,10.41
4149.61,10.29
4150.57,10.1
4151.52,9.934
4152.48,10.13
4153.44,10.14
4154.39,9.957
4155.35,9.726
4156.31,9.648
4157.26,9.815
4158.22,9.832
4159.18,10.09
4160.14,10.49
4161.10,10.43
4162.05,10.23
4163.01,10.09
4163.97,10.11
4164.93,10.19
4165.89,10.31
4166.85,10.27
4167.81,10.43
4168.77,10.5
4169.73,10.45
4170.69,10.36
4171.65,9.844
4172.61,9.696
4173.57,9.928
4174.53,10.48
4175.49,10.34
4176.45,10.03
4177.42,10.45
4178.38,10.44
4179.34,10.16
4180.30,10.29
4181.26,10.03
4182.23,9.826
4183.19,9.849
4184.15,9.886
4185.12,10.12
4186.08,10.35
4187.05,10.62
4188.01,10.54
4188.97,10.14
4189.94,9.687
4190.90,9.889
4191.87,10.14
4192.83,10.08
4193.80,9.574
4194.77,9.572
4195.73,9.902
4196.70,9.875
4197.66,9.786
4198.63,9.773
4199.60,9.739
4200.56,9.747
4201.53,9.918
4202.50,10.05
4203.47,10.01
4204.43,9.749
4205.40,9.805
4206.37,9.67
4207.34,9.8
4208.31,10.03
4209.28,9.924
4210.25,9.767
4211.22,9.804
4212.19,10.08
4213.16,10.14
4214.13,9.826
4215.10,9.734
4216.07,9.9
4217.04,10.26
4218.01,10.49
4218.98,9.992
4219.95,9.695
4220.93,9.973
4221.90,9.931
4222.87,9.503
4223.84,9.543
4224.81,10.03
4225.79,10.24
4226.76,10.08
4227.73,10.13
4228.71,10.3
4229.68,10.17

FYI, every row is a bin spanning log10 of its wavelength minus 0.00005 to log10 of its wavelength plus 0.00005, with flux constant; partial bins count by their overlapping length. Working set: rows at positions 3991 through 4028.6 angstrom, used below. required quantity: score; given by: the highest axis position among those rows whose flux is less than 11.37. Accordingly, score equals 4028.17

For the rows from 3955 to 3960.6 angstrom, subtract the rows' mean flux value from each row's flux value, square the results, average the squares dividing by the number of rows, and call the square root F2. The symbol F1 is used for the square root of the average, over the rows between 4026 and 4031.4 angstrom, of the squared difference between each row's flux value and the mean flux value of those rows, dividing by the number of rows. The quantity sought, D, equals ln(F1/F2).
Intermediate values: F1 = 0.17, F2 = 0.28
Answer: -0.5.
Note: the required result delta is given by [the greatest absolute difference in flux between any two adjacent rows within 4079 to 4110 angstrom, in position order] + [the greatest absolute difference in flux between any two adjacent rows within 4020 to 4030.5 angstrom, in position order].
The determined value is 0.63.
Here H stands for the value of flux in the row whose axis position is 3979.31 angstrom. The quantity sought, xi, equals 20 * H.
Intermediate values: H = 12.09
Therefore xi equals 242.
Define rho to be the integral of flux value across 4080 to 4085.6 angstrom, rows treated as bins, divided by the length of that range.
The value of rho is 10.9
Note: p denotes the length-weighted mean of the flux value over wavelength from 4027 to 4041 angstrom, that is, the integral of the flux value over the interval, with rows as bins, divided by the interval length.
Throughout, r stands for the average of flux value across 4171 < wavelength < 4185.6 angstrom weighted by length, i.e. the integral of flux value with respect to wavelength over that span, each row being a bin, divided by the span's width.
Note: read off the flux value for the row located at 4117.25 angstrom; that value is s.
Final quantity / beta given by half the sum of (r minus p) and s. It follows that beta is 5.39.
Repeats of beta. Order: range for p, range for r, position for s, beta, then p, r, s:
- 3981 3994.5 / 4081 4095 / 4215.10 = 4.63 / 11.6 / 11.2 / 9.734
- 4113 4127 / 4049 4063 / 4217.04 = 4.76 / 11.3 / 10.5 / 10.26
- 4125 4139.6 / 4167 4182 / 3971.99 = 5.78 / 10.8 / 10.2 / 12.1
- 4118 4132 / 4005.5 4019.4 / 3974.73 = 5.70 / 11.1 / 10.8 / 11.67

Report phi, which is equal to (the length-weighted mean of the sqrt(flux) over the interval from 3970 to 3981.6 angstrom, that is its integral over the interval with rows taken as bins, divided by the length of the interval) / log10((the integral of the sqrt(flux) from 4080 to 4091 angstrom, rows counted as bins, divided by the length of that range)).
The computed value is 6.62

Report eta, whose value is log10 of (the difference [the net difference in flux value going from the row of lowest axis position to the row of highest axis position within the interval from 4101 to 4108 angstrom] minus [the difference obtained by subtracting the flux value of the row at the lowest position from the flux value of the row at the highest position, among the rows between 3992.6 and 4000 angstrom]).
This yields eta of -0.3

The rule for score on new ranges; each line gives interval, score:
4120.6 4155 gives 4154.39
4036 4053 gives 4052.36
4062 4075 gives 4074.81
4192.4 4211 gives 4210.25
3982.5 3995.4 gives 3994.92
